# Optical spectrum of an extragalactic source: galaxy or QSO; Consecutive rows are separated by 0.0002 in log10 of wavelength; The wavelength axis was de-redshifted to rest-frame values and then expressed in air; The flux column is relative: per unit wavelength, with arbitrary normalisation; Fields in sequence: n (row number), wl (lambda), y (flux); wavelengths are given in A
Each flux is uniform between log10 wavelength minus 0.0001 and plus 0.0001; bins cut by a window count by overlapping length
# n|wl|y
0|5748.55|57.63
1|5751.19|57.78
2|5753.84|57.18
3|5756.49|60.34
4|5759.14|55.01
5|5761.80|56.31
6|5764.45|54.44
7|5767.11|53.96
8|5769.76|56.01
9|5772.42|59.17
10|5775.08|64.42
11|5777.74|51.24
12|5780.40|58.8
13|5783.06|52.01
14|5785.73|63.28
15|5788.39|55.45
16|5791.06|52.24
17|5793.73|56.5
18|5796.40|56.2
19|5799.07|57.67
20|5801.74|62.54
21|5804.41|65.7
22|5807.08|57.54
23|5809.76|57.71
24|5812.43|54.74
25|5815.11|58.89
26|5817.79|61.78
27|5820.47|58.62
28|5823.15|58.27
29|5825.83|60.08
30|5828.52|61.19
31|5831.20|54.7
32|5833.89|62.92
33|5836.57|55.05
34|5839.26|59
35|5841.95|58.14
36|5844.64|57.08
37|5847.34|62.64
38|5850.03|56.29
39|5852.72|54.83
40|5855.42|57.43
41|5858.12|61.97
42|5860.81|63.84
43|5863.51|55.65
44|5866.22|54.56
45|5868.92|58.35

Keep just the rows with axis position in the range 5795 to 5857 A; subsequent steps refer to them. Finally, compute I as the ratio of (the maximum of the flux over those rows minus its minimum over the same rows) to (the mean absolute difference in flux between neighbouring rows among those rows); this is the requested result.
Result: 3.1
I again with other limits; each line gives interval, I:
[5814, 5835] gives 2.4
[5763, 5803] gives 2.6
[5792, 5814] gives 3.6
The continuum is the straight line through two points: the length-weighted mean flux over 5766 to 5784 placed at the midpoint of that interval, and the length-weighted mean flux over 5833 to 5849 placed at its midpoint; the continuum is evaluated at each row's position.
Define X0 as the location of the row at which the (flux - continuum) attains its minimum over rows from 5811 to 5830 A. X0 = 5812.43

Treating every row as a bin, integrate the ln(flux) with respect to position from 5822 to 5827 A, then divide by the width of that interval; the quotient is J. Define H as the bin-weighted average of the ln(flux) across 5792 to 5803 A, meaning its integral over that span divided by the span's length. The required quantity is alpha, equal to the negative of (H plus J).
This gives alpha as -8.14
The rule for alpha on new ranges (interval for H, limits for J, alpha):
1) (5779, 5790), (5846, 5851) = -8.13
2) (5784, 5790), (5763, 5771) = -8.07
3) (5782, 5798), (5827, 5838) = -8.09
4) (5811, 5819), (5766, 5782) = -8.11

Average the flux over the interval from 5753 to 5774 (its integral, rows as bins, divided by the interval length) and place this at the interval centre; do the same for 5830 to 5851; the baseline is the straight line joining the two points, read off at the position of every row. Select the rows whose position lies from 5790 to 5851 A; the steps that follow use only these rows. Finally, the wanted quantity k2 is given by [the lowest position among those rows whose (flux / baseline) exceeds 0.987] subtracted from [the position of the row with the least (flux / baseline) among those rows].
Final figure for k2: -8.0 A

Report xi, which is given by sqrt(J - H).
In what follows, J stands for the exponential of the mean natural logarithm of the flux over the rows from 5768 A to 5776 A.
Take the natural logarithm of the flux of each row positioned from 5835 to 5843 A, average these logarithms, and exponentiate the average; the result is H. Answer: 1.55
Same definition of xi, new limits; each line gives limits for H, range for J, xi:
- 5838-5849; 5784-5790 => 0.24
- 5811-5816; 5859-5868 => 1.05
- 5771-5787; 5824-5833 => 0.81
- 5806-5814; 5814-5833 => 1.55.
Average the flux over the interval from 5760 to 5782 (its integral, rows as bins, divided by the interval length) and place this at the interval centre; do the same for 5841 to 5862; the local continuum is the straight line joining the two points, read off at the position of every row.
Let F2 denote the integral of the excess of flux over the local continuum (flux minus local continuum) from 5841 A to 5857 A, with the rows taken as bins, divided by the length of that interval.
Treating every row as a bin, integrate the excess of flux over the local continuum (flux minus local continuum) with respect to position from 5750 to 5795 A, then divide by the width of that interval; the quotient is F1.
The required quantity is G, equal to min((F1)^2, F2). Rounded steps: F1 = 0.0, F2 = -1.16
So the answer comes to -1.16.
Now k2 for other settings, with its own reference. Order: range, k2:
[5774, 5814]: 2.7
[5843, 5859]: 5.4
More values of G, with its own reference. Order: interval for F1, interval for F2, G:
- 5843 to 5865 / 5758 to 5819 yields 0.16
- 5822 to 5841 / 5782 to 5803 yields -0.28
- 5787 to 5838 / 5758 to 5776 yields 0.18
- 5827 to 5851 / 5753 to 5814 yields 0.00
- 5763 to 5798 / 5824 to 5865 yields -0.11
